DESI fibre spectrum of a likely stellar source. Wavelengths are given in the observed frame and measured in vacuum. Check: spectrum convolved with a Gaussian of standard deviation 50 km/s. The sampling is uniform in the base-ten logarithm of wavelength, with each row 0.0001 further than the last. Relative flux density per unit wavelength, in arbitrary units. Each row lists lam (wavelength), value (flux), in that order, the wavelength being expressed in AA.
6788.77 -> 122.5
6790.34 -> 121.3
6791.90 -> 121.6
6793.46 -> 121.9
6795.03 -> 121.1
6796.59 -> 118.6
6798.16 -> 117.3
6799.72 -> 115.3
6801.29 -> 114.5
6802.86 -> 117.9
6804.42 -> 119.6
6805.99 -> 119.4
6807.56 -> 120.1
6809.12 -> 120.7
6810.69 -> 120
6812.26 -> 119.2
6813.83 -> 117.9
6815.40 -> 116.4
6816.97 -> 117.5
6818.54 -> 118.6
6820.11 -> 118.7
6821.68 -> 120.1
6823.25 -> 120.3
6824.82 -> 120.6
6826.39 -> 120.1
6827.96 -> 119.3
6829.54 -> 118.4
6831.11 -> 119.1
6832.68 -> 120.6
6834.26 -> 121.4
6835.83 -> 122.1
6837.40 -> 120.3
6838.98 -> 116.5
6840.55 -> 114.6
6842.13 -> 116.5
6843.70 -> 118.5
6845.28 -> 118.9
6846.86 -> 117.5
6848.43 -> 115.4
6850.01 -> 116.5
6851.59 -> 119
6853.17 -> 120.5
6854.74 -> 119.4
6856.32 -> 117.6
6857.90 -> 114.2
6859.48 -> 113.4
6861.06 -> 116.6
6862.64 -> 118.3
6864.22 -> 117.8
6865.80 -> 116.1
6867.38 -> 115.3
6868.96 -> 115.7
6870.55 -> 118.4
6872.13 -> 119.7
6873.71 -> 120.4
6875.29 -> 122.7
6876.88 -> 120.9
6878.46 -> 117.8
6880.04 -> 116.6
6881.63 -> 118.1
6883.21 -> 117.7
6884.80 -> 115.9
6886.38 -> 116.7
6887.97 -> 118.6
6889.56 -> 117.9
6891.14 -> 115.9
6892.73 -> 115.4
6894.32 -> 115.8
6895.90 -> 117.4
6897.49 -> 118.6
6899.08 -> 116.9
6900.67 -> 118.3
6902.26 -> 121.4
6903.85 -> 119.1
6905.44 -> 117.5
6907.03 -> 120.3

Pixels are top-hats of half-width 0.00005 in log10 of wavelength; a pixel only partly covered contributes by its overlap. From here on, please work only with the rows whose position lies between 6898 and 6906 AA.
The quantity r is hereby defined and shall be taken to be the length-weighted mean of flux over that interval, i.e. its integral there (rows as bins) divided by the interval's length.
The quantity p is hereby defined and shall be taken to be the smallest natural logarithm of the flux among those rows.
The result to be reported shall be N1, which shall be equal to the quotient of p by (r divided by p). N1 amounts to 0.191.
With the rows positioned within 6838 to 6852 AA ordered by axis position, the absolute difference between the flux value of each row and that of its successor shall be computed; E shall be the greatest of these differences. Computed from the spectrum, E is 2.5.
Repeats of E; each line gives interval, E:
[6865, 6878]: 2.7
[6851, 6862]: 3.4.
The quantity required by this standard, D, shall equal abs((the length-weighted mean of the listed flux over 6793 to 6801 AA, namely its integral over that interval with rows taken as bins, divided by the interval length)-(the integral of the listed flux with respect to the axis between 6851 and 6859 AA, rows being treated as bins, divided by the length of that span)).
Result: 0.4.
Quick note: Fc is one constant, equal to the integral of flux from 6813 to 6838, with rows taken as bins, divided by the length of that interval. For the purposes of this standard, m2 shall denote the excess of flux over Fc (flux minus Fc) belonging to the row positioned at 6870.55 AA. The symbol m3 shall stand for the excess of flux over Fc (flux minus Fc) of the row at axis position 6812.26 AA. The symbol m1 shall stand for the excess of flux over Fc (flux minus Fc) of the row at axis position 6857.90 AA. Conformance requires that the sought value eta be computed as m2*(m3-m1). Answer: -5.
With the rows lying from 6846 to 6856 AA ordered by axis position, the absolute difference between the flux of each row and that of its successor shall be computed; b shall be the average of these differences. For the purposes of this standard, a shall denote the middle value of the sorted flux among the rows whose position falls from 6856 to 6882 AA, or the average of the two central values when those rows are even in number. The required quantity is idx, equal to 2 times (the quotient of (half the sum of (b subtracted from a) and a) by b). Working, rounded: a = 118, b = 1.7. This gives 141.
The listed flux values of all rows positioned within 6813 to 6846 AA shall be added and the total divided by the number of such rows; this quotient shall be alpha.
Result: 119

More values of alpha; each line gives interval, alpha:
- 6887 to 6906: 118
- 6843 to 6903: 118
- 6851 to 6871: 117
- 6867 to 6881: 119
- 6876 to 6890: 118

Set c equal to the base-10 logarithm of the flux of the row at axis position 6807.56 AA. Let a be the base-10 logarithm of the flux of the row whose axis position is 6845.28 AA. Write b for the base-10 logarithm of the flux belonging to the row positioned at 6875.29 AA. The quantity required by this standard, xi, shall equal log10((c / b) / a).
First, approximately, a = 2.08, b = 2.09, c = 2.08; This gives -0.319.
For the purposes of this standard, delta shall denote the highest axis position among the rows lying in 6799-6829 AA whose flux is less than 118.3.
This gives 6816.97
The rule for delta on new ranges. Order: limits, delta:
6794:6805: 6802.86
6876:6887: 6886.38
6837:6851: 6850.01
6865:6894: 6892.73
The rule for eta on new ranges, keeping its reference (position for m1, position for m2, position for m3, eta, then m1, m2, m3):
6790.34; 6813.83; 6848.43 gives 9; 1.8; -1.6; -4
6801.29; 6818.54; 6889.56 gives -3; -5.0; -0.9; -2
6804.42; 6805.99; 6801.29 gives 0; 0.1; -0.1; -5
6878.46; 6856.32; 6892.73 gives 4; -1.7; -1.9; -4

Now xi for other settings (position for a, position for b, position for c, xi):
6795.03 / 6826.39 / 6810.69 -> -0.319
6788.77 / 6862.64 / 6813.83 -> -0.320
